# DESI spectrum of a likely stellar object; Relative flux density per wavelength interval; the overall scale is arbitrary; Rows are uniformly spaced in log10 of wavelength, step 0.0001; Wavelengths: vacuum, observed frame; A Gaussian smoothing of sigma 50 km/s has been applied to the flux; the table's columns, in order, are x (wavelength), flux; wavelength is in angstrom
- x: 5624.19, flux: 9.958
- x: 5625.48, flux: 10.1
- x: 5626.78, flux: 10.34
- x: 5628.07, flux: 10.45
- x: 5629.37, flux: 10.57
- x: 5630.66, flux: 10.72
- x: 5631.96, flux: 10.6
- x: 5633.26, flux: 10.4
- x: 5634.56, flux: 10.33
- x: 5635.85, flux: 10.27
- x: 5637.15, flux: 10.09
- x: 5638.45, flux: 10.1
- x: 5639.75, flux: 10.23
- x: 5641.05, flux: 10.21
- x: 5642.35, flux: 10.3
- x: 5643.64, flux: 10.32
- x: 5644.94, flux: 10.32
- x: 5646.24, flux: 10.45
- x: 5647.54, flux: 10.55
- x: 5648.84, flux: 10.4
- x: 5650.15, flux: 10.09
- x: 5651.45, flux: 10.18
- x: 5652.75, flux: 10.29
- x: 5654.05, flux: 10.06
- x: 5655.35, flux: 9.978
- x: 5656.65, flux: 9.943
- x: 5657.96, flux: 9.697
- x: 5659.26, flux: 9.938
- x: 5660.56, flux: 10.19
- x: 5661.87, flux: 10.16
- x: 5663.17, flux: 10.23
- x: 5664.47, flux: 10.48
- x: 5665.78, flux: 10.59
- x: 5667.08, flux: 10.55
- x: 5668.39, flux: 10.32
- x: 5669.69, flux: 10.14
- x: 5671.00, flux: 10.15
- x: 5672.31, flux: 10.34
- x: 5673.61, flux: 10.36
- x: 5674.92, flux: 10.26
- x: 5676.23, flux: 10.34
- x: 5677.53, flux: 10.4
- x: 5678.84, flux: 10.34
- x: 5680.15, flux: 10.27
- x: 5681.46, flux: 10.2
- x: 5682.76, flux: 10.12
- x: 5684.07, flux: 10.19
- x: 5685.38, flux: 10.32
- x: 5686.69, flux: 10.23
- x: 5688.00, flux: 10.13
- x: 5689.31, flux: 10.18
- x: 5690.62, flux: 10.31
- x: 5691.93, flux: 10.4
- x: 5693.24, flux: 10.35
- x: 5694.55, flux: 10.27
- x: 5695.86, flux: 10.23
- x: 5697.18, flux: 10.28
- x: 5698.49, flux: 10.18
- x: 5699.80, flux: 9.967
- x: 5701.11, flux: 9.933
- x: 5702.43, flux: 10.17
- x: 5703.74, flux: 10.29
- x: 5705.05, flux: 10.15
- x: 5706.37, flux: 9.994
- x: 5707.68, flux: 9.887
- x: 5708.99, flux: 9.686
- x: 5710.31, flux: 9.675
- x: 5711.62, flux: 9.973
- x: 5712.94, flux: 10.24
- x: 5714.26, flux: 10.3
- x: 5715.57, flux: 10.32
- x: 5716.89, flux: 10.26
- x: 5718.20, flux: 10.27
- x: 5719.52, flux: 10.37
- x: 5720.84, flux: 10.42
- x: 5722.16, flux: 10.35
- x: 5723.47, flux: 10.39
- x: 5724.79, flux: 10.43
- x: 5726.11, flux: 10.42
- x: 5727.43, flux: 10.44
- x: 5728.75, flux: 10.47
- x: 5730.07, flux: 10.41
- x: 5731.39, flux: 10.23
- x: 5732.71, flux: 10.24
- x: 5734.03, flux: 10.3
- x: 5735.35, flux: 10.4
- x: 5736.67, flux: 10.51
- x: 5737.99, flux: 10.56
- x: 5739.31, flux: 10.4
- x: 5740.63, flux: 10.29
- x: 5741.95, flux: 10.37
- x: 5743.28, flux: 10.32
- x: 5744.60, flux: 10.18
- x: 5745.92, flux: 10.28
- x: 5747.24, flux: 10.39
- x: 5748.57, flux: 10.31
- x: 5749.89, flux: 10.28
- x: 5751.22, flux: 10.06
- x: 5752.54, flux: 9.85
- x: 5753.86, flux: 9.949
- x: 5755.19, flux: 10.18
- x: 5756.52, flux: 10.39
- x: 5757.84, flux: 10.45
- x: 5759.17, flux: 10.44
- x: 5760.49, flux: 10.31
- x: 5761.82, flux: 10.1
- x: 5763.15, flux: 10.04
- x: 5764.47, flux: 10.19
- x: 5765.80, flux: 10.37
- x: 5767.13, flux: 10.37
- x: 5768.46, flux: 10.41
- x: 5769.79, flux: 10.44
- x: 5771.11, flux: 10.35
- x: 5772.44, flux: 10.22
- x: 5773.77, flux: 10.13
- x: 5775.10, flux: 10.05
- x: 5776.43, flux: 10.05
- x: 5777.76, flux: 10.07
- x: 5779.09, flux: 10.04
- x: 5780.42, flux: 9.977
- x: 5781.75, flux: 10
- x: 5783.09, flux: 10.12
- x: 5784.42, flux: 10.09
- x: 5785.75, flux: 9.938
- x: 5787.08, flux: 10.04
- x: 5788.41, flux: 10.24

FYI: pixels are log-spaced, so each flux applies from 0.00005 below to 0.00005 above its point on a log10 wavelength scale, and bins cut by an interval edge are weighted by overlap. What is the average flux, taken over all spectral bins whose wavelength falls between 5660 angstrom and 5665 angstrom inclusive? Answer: 10.3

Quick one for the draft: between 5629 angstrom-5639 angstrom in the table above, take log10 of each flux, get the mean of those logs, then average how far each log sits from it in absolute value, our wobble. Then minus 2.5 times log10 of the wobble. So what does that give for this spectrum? 5.3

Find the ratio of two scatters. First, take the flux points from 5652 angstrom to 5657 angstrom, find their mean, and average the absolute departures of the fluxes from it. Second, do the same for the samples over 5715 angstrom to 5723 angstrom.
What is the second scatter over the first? 0.43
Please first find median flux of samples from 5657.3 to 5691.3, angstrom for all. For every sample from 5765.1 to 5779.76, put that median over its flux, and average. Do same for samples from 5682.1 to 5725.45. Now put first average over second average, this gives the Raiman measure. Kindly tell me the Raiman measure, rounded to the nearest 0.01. 1.00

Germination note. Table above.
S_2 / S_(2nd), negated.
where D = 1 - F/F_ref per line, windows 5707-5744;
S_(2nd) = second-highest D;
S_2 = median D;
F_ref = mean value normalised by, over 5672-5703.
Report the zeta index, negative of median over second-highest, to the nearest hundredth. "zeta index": 0.17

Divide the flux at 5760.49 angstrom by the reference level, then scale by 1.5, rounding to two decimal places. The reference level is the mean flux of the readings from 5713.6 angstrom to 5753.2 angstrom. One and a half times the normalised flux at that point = 1.50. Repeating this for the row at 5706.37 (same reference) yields 1.45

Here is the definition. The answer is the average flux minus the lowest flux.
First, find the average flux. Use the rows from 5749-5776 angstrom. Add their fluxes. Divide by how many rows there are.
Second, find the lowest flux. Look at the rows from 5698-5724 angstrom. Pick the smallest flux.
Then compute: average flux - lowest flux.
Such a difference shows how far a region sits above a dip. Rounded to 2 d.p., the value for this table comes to 0.55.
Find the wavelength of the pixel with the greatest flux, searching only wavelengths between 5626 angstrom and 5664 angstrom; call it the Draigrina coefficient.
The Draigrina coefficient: 5630.66 angstrom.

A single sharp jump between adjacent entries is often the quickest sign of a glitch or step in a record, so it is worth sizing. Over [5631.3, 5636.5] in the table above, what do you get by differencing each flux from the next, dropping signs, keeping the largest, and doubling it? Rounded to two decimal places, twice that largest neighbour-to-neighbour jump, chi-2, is 0.40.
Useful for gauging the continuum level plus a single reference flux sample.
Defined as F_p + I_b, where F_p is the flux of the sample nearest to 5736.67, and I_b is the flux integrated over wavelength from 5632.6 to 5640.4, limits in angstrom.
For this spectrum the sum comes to 90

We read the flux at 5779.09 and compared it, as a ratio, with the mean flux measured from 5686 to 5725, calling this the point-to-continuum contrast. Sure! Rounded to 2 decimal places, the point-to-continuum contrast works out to 0.99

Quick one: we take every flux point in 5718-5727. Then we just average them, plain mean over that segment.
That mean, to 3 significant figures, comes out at 10.4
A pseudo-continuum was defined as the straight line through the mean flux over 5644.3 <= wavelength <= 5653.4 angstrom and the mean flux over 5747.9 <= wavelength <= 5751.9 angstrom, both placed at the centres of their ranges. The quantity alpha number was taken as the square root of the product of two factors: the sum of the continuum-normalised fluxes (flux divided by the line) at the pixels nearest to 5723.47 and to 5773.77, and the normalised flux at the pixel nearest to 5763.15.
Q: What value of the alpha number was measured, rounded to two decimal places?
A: 1.41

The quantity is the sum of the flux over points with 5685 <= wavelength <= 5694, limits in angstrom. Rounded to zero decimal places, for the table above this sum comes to 72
